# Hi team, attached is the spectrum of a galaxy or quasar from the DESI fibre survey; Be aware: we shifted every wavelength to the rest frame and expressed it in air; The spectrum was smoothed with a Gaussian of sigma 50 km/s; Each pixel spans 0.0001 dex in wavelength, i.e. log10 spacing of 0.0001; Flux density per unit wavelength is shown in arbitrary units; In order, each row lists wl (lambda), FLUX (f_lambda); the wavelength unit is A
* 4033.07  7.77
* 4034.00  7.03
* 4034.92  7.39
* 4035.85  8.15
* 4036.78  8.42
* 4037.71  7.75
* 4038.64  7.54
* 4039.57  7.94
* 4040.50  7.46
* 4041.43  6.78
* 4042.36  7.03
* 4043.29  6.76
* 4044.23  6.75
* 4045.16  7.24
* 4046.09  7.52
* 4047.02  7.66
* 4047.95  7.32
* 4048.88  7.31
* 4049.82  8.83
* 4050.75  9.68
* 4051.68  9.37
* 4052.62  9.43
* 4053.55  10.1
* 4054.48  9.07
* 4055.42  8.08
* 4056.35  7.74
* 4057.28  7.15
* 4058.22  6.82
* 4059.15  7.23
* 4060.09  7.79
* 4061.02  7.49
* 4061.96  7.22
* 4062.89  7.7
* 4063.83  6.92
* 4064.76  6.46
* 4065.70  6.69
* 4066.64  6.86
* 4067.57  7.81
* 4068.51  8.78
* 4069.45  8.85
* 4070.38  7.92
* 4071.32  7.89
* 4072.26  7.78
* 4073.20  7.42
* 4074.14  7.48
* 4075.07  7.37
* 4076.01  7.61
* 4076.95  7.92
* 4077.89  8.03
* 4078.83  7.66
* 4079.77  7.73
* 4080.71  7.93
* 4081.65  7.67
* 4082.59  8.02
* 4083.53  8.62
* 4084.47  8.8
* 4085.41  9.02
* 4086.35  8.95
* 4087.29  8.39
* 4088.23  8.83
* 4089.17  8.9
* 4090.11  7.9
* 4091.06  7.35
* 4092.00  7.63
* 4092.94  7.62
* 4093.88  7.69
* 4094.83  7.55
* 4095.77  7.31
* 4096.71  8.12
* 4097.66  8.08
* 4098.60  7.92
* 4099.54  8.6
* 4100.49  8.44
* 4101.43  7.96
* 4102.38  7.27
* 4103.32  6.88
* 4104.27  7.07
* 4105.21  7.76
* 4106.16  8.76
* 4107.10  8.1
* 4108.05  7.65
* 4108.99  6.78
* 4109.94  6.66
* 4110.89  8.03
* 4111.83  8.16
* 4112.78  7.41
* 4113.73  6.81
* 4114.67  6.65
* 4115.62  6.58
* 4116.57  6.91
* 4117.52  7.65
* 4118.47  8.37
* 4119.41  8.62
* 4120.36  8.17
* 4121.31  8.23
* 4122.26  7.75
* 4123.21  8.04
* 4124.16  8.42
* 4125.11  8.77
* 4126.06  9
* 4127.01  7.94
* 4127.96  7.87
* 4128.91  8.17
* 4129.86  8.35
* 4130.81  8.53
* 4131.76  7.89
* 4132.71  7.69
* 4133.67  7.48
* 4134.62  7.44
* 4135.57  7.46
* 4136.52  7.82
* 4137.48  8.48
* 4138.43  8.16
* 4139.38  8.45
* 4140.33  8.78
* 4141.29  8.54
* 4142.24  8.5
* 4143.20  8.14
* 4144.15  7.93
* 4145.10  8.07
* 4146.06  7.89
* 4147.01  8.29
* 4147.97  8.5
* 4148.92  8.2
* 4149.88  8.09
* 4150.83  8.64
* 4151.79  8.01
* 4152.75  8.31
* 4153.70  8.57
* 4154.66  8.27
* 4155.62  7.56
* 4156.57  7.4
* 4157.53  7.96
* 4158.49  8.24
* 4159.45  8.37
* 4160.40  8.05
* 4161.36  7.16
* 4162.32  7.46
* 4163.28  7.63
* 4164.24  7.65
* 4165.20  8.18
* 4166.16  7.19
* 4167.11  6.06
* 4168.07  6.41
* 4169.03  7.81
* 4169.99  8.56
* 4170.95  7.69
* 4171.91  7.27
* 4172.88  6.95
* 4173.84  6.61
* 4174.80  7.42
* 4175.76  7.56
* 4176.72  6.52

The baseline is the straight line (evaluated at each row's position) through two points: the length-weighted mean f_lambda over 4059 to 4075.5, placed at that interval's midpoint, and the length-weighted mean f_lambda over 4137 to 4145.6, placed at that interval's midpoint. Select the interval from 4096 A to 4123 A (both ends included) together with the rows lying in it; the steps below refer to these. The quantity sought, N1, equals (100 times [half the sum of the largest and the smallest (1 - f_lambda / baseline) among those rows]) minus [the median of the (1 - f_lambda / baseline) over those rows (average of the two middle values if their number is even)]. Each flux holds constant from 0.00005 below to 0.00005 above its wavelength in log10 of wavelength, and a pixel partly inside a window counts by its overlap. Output 4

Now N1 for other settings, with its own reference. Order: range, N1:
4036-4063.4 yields -14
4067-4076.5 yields -7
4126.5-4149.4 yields 2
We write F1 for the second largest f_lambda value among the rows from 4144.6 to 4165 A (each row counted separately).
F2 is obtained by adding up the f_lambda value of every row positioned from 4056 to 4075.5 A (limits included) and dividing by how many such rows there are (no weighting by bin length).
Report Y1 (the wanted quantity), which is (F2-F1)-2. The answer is -3.08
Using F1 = 8.57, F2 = 7.5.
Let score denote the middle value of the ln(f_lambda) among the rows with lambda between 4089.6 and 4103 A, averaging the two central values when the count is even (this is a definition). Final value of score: 2.05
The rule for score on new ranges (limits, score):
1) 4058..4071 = 2.00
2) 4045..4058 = 2.07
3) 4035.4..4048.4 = 2.01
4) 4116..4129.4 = 2.10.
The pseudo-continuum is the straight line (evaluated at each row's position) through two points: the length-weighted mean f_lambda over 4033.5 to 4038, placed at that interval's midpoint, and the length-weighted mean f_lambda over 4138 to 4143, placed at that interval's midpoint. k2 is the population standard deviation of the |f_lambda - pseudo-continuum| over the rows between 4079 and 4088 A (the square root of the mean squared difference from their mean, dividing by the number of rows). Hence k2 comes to 0.3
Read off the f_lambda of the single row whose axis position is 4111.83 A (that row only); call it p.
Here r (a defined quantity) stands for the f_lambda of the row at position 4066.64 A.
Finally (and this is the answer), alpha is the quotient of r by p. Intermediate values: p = 8.16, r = 6.86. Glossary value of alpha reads 0.84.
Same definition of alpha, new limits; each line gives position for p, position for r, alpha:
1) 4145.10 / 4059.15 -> 0.90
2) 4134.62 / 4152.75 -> 1.12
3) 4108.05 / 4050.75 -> 1.27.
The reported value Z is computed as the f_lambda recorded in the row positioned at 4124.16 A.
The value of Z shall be 8.42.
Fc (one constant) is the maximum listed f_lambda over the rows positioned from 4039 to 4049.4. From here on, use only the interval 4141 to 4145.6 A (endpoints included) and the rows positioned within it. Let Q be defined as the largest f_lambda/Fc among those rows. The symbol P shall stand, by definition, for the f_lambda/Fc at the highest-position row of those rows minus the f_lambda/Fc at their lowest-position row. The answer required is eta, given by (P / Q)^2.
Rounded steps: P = -0.06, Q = 1.08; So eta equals 0.003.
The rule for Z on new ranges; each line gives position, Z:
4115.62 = 6.58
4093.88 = 7.69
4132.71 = 7.69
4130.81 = 8.53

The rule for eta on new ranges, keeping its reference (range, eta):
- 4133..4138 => 0.014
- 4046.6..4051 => 0.044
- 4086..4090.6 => 0.014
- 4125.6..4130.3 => 0.005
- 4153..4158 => 0.005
